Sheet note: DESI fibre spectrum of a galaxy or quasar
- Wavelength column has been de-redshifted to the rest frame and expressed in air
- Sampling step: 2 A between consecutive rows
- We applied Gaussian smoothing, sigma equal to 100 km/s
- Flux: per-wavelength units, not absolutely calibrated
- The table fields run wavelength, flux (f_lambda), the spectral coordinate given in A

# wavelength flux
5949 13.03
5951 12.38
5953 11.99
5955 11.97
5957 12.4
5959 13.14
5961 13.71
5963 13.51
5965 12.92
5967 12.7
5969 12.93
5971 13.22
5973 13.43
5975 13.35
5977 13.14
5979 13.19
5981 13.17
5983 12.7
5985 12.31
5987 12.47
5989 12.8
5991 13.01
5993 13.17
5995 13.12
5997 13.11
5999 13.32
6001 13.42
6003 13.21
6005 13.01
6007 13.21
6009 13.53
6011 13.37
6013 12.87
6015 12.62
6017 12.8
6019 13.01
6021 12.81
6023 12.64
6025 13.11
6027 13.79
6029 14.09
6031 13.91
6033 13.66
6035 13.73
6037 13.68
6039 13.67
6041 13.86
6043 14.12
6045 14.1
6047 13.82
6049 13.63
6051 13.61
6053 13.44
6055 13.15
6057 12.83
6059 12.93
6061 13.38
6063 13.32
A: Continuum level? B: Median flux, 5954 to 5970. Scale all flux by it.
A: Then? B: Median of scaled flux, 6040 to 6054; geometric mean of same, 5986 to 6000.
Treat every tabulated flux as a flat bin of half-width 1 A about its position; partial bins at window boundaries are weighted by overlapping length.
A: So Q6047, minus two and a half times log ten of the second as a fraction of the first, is 0.07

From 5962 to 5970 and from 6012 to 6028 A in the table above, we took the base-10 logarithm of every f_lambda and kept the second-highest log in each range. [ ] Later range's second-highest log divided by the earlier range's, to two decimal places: 1.01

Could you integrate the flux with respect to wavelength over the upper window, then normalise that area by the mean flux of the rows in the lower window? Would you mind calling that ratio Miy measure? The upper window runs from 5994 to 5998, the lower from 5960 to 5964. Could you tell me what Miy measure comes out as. 3.9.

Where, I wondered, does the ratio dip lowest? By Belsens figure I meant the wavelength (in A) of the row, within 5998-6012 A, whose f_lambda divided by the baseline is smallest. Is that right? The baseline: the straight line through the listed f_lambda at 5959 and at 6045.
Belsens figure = 6005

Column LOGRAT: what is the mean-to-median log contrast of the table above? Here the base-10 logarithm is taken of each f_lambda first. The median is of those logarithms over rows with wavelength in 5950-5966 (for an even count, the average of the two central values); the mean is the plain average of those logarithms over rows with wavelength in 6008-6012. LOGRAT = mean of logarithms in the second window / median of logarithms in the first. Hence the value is 1.02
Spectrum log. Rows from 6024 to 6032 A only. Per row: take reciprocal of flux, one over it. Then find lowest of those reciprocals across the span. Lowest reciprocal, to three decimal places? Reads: 0.071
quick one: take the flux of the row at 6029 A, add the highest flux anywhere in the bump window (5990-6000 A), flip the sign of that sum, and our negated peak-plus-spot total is -27.4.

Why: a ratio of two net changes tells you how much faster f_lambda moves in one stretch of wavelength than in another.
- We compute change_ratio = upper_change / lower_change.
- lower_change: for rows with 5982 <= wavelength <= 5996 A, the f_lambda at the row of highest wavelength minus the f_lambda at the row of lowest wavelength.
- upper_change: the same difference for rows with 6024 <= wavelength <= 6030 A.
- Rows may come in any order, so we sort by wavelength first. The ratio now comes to 2.3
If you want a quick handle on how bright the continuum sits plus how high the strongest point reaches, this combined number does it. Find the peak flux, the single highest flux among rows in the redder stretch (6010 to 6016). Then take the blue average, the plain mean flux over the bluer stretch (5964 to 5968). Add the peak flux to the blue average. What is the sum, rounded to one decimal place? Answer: 26.2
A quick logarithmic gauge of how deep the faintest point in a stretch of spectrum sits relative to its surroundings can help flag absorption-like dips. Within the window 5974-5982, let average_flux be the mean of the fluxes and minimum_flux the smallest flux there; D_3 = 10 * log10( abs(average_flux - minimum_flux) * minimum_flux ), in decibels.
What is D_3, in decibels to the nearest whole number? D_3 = 0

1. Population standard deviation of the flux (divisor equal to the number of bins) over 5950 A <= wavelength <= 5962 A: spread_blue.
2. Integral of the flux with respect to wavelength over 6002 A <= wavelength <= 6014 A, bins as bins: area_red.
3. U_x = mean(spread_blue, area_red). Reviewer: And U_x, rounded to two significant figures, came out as 80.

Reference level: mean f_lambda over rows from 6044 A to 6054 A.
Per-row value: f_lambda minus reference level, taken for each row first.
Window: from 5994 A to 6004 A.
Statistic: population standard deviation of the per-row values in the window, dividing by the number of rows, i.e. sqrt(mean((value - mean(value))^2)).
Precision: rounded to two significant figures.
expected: 0.12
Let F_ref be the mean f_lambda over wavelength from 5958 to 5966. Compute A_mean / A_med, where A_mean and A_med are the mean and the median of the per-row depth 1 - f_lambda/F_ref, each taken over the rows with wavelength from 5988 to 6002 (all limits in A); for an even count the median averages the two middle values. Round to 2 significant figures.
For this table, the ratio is 0.92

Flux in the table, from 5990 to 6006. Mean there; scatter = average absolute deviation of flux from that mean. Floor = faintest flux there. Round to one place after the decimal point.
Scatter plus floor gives 13.1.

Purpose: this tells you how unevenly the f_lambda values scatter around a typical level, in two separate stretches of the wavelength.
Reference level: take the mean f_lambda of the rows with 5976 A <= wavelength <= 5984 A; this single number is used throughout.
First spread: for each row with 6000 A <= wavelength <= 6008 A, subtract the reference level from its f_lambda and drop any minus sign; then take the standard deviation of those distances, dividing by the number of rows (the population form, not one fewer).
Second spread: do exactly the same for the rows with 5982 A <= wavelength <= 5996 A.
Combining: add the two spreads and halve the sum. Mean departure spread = 0.18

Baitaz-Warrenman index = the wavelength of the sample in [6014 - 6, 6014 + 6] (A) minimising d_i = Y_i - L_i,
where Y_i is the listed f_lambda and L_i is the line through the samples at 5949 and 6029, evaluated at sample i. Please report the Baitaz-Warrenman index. 6015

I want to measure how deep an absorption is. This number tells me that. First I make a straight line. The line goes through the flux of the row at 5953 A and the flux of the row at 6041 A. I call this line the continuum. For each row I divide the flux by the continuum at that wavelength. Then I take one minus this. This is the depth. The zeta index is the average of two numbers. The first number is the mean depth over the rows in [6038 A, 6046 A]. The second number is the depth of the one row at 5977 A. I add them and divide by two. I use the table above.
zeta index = -0.03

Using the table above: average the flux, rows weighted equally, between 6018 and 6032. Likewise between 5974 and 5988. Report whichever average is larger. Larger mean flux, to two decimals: 13.34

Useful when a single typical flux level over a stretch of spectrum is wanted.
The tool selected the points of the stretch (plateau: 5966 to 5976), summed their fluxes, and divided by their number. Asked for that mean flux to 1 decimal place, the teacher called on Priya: 13.1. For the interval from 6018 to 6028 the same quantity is 13.1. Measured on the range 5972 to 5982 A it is 13.3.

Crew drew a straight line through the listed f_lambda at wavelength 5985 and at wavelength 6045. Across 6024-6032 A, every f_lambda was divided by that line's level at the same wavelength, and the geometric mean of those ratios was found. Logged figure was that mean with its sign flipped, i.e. -1.01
